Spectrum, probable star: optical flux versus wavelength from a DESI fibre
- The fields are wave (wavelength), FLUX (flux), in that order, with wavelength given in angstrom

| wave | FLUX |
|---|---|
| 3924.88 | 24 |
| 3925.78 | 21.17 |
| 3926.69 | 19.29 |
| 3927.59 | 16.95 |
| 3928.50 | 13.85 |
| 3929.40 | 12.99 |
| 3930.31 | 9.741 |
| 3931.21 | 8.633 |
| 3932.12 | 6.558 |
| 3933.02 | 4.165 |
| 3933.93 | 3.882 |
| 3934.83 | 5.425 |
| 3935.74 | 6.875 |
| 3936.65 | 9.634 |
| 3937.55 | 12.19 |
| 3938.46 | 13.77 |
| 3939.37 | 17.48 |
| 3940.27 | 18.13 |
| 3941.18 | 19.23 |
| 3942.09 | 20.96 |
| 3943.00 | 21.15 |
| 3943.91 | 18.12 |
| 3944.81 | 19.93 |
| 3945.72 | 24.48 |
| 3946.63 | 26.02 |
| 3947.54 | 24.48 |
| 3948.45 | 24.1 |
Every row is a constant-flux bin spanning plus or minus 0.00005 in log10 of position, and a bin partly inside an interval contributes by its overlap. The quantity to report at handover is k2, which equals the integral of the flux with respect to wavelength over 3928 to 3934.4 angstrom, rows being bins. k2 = 55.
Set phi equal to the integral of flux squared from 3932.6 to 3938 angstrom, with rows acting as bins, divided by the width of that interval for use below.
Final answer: 59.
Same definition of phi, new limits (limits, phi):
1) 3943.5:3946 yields 434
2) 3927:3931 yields 186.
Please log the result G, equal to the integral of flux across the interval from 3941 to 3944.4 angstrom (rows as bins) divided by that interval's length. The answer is 20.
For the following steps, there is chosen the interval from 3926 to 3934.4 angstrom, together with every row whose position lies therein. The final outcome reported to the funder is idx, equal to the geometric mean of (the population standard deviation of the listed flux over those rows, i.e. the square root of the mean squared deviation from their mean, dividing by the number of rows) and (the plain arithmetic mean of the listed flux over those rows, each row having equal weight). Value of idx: 7.4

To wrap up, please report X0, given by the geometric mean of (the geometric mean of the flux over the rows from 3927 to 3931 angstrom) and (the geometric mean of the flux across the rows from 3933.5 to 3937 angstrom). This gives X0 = 9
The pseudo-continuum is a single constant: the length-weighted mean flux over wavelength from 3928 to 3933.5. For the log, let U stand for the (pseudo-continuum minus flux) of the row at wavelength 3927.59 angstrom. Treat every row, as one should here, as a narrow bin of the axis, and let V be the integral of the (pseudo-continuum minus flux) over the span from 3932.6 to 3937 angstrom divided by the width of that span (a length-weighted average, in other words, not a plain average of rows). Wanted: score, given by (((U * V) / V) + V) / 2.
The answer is -2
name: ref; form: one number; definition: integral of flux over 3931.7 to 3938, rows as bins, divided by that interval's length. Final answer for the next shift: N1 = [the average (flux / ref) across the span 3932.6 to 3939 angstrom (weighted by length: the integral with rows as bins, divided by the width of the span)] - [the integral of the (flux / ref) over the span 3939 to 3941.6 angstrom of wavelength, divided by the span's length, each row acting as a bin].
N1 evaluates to -1.5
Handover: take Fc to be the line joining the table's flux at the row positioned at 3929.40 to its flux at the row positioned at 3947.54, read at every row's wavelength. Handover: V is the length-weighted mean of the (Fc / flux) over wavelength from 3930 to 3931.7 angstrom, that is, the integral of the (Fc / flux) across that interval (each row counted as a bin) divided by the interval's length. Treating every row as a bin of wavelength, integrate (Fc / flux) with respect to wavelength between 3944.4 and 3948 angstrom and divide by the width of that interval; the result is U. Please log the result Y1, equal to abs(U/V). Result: 0.6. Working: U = 1.0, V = 1.54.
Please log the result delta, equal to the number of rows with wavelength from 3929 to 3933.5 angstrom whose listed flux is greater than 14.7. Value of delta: 0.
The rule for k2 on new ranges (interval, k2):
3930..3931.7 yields 15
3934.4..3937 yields 19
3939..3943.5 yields 87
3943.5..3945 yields 28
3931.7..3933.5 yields 10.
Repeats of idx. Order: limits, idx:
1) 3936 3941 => 6.8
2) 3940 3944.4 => 5.1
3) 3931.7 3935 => 2.3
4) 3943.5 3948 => 8.3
